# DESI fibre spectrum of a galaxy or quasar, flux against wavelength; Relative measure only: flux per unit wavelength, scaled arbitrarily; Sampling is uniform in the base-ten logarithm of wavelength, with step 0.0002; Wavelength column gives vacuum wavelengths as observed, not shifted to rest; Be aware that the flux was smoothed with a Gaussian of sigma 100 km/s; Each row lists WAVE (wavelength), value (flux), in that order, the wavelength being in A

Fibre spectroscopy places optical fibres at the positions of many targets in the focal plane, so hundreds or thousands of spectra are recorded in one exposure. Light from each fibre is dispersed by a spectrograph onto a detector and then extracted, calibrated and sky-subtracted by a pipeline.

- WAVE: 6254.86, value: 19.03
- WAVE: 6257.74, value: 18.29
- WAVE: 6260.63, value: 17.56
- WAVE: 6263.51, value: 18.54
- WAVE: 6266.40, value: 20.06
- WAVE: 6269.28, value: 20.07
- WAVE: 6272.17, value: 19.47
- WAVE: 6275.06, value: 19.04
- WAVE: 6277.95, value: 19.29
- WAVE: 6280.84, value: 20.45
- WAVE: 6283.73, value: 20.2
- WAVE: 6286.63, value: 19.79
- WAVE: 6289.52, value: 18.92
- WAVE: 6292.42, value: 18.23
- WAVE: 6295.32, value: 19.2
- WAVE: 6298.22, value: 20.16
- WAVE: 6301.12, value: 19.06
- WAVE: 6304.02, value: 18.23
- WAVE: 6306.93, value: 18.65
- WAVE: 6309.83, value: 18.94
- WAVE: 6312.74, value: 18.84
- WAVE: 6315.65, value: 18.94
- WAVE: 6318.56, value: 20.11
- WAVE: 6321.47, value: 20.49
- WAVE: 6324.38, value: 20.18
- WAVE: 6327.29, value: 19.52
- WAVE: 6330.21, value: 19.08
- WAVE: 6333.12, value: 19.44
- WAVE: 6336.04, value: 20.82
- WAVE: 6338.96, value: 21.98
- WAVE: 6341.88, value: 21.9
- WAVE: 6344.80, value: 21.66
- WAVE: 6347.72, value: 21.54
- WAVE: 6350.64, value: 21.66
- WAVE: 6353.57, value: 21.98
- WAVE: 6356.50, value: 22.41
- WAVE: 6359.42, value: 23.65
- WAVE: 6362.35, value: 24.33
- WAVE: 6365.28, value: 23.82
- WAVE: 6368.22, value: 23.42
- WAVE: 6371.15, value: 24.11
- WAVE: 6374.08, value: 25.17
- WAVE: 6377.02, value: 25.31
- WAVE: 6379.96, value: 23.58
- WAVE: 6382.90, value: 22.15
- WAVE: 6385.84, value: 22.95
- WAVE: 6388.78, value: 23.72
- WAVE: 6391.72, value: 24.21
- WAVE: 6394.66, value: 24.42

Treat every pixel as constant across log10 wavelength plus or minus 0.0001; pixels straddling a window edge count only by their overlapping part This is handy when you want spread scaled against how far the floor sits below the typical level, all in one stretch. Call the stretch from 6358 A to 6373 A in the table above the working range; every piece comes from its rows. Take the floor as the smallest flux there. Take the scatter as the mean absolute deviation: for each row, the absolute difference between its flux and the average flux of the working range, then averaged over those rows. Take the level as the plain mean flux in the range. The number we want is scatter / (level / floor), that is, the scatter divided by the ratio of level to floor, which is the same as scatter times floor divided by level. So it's 0.28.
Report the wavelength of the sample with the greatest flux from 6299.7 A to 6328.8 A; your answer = 6321.47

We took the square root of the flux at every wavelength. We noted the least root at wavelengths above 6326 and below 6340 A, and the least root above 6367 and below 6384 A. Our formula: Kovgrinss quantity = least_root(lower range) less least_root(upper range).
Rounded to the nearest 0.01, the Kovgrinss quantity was -0.34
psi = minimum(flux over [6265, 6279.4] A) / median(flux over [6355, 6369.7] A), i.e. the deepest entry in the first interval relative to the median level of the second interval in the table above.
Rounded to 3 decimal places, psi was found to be 0.805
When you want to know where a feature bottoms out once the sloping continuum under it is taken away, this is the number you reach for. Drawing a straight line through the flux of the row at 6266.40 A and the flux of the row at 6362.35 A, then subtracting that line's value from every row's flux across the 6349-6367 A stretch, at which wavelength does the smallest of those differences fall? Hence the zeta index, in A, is 6350.64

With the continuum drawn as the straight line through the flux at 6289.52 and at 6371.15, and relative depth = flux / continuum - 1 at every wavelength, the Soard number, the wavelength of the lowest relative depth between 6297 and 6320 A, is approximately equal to 6304.02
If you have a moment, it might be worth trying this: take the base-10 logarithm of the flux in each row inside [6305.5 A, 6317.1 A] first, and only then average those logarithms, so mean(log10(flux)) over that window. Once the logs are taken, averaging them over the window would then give 1.28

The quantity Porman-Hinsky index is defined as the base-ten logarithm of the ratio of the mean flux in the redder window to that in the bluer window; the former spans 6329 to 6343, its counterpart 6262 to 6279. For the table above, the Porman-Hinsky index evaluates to 0.03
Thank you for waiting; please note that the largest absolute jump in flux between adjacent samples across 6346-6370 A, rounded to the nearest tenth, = 1.2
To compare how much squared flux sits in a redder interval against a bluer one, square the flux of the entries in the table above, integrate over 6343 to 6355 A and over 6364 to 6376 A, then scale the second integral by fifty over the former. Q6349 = 62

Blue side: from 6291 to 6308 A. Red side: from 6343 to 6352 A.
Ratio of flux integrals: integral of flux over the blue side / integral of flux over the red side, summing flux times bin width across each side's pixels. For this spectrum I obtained 1.7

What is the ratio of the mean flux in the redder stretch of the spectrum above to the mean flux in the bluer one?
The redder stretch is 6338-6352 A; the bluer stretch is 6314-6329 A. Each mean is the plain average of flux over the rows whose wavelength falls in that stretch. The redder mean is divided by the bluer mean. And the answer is 1.10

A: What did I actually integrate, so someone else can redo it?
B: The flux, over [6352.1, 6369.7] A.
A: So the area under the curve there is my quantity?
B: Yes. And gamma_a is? 409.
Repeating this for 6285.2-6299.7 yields 279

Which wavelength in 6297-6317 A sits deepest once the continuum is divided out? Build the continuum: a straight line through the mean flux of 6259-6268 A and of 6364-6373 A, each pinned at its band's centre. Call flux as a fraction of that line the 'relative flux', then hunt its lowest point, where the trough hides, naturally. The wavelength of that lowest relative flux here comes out 6304.02 A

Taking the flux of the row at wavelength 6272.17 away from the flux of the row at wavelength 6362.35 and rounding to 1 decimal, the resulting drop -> 4.9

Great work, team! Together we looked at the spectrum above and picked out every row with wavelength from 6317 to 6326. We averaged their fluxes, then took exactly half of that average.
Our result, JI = 10.1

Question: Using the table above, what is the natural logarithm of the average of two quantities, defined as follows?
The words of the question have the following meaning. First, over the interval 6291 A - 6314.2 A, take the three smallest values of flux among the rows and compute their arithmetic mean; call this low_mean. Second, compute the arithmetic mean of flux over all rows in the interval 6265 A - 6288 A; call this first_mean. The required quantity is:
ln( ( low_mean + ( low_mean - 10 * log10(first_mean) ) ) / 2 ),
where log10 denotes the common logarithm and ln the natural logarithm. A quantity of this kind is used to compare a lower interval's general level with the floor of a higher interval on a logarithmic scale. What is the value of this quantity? 2.48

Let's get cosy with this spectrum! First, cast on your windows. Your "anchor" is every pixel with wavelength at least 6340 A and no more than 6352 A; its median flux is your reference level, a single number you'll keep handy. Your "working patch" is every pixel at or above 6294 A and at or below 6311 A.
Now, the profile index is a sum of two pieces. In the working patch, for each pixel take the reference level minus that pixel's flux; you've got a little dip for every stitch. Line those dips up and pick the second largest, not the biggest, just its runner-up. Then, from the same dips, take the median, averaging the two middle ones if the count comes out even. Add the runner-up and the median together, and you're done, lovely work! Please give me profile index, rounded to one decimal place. 5.7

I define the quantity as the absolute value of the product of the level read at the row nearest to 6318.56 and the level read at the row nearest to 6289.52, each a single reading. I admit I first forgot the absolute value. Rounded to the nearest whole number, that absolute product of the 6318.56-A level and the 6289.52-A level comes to 380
